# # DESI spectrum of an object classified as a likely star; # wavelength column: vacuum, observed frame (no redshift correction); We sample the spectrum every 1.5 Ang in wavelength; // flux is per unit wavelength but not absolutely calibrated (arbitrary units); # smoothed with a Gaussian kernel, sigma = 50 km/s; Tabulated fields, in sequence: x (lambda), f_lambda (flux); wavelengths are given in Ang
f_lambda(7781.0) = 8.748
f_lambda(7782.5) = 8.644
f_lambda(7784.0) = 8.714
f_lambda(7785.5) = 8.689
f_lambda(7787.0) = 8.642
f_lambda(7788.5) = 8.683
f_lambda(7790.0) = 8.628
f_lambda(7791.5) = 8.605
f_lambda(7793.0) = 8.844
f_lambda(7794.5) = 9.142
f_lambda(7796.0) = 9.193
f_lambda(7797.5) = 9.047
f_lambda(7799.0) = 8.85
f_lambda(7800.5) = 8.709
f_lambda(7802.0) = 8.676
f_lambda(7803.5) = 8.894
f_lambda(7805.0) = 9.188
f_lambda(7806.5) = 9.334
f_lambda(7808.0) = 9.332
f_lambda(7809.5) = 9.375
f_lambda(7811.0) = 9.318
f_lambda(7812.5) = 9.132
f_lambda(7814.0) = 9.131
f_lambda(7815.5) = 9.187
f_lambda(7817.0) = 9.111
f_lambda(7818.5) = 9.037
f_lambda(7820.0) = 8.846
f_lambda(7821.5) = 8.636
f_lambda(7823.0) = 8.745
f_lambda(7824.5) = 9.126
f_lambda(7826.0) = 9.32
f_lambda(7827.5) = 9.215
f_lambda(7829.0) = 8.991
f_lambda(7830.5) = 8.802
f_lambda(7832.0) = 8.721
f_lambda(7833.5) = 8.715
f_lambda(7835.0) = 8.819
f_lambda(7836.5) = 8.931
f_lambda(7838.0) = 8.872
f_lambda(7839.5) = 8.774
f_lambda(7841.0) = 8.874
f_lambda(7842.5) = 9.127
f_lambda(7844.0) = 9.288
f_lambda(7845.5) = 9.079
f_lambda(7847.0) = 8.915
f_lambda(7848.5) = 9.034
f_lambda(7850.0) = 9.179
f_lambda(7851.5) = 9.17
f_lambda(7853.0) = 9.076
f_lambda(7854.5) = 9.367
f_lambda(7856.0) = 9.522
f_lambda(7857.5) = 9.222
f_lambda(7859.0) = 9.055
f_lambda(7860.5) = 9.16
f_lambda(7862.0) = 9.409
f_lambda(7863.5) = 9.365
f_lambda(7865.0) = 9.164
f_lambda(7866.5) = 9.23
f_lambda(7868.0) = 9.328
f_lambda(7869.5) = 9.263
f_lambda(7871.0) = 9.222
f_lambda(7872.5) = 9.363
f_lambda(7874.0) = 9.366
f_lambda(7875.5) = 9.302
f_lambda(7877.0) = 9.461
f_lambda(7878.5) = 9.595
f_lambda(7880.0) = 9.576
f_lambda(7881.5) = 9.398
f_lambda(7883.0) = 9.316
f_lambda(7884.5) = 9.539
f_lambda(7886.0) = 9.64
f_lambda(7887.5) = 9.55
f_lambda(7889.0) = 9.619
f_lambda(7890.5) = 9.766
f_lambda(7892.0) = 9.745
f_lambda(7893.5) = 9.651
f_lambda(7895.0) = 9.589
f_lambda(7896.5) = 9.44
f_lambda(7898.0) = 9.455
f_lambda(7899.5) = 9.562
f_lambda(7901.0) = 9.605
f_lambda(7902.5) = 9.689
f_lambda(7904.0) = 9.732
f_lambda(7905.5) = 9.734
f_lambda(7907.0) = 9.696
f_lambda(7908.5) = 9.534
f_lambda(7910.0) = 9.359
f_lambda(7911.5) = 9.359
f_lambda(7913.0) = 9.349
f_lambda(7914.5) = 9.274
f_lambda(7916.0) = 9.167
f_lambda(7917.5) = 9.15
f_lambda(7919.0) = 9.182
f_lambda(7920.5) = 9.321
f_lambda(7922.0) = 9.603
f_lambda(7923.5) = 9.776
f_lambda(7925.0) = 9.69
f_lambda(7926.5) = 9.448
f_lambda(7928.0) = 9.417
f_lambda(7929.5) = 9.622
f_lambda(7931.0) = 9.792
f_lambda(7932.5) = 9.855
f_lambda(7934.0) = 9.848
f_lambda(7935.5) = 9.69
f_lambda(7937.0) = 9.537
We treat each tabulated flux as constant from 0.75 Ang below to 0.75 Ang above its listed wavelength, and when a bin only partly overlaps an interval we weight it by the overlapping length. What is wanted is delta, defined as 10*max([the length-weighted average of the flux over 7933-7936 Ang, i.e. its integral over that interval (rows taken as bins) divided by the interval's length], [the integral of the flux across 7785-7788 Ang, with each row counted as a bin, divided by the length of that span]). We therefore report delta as 98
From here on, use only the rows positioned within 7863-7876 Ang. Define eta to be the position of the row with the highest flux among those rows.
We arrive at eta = 7874.0 Ang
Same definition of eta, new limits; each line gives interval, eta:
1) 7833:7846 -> 7844.0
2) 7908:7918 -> 7908.5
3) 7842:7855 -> 7854.5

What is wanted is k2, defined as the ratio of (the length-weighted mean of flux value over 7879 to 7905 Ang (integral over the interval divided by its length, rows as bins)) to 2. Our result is 4.79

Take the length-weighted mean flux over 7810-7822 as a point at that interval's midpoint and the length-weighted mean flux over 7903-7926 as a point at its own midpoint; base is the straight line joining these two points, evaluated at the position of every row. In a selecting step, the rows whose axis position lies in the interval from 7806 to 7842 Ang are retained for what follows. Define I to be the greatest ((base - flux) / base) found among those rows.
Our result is 0.050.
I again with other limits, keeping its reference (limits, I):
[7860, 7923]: 0.034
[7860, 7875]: 0.011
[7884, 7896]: -0.021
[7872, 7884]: 0.002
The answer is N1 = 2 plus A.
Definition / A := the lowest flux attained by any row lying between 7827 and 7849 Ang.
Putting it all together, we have 10.7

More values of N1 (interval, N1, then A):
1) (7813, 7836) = 10.6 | 8.636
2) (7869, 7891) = 11.2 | 9.222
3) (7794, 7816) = 10.7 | 8.676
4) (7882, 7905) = 11.3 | 9.316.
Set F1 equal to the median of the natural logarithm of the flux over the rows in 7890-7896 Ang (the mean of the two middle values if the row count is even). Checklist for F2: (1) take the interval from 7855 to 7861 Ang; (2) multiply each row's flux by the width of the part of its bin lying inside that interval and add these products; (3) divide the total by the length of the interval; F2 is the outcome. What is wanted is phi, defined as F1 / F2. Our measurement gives 0.246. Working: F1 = 2.27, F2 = 9.25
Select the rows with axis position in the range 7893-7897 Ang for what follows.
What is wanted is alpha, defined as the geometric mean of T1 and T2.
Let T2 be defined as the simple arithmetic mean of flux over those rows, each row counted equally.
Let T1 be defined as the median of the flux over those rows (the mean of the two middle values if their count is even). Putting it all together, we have 9.57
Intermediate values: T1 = 9.6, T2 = 9.6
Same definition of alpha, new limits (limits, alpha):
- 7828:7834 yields 8.78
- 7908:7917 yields 9.35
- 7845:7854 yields 9.08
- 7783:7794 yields 8.68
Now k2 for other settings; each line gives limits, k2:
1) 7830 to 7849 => 4.46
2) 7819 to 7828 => 4.49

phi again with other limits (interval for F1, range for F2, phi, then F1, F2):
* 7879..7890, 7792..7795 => 0.252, 2.26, 8.95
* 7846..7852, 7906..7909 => 0.229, 2.21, 9.63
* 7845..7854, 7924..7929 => 0.231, 2.21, 9.54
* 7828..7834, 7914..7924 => 0.232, 2.17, 9.34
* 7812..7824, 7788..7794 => 0.253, 2.21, 8.71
